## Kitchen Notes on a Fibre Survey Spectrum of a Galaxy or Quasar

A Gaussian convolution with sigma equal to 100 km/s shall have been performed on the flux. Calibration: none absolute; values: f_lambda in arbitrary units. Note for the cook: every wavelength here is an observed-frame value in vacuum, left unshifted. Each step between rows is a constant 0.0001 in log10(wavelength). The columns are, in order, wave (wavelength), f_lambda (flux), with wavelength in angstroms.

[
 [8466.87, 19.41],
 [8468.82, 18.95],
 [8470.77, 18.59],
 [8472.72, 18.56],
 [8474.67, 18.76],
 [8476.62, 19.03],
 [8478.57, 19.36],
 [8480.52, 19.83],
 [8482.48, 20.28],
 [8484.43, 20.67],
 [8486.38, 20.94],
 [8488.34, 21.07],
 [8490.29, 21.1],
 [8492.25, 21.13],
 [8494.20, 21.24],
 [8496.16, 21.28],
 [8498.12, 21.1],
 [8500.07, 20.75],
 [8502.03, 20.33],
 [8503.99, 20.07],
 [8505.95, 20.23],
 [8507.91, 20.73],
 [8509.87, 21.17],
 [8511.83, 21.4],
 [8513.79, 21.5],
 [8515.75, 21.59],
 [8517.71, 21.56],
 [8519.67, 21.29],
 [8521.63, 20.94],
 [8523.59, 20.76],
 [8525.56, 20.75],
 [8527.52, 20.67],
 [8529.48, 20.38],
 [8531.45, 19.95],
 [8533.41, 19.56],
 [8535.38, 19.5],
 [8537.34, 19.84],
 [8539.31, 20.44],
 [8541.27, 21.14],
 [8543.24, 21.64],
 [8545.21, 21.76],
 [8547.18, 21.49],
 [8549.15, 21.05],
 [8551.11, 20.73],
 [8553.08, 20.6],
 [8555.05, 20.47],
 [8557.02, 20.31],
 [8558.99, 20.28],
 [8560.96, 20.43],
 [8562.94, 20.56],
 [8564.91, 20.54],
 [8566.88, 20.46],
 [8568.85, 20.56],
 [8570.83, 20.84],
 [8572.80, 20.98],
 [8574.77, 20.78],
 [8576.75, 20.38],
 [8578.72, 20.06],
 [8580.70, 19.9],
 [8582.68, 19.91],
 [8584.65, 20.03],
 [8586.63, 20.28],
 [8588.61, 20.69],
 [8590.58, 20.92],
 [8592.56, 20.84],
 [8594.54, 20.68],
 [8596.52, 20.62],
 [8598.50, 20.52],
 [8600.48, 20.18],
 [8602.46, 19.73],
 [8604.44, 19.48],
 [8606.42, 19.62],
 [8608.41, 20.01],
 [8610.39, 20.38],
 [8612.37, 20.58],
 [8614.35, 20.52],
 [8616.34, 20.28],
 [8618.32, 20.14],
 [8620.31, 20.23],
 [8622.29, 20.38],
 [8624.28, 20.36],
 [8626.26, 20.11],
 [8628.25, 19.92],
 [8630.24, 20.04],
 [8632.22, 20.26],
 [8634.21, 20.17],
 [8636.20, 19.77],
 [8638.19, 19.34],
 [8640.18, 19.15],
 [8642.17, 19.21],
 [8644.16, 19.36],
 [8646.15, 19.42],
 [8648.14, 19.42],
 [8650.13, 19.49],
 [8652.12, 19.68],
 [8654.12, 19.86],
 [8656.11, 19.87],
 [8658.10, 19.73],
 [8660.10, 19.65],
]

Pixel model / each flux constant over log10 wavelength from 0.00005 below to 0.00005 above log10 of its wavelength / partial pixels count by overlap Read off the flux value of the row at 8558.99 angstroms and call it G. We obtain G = 20.28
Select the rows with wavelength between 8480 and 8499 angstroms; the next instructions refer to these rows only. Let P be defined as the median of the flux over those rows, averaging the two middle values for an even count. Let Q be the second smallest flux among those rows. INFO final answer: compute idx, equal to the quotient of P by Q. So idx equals 1.04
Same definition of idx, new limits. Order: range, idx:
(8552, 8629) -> 1.04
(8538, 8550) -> 1.01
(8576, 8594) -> 1.02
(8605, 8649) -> 1.05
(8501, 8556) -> 1.06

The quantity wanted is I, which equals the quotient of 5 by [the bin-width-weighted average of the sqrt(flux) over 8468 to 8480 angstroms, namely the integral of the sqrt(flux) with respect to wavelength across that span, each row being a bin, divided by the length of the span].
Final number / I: 1.149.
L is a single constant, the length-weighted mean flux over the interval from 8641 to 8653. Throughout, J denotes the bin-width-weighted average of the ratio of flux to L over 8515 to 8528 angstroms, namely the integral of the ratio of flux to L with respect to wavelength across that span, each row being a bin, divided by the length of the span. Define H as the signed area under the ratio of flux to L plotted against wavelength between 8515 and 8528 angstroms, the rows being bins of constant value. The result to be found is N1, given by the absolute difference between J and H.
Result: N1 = 13.0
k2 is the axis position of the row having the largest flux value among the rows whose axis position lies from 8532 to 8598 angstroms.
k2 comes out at 8545.21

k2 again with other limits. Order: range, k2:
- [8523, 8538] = 8523.59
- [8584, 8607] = 8590.58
